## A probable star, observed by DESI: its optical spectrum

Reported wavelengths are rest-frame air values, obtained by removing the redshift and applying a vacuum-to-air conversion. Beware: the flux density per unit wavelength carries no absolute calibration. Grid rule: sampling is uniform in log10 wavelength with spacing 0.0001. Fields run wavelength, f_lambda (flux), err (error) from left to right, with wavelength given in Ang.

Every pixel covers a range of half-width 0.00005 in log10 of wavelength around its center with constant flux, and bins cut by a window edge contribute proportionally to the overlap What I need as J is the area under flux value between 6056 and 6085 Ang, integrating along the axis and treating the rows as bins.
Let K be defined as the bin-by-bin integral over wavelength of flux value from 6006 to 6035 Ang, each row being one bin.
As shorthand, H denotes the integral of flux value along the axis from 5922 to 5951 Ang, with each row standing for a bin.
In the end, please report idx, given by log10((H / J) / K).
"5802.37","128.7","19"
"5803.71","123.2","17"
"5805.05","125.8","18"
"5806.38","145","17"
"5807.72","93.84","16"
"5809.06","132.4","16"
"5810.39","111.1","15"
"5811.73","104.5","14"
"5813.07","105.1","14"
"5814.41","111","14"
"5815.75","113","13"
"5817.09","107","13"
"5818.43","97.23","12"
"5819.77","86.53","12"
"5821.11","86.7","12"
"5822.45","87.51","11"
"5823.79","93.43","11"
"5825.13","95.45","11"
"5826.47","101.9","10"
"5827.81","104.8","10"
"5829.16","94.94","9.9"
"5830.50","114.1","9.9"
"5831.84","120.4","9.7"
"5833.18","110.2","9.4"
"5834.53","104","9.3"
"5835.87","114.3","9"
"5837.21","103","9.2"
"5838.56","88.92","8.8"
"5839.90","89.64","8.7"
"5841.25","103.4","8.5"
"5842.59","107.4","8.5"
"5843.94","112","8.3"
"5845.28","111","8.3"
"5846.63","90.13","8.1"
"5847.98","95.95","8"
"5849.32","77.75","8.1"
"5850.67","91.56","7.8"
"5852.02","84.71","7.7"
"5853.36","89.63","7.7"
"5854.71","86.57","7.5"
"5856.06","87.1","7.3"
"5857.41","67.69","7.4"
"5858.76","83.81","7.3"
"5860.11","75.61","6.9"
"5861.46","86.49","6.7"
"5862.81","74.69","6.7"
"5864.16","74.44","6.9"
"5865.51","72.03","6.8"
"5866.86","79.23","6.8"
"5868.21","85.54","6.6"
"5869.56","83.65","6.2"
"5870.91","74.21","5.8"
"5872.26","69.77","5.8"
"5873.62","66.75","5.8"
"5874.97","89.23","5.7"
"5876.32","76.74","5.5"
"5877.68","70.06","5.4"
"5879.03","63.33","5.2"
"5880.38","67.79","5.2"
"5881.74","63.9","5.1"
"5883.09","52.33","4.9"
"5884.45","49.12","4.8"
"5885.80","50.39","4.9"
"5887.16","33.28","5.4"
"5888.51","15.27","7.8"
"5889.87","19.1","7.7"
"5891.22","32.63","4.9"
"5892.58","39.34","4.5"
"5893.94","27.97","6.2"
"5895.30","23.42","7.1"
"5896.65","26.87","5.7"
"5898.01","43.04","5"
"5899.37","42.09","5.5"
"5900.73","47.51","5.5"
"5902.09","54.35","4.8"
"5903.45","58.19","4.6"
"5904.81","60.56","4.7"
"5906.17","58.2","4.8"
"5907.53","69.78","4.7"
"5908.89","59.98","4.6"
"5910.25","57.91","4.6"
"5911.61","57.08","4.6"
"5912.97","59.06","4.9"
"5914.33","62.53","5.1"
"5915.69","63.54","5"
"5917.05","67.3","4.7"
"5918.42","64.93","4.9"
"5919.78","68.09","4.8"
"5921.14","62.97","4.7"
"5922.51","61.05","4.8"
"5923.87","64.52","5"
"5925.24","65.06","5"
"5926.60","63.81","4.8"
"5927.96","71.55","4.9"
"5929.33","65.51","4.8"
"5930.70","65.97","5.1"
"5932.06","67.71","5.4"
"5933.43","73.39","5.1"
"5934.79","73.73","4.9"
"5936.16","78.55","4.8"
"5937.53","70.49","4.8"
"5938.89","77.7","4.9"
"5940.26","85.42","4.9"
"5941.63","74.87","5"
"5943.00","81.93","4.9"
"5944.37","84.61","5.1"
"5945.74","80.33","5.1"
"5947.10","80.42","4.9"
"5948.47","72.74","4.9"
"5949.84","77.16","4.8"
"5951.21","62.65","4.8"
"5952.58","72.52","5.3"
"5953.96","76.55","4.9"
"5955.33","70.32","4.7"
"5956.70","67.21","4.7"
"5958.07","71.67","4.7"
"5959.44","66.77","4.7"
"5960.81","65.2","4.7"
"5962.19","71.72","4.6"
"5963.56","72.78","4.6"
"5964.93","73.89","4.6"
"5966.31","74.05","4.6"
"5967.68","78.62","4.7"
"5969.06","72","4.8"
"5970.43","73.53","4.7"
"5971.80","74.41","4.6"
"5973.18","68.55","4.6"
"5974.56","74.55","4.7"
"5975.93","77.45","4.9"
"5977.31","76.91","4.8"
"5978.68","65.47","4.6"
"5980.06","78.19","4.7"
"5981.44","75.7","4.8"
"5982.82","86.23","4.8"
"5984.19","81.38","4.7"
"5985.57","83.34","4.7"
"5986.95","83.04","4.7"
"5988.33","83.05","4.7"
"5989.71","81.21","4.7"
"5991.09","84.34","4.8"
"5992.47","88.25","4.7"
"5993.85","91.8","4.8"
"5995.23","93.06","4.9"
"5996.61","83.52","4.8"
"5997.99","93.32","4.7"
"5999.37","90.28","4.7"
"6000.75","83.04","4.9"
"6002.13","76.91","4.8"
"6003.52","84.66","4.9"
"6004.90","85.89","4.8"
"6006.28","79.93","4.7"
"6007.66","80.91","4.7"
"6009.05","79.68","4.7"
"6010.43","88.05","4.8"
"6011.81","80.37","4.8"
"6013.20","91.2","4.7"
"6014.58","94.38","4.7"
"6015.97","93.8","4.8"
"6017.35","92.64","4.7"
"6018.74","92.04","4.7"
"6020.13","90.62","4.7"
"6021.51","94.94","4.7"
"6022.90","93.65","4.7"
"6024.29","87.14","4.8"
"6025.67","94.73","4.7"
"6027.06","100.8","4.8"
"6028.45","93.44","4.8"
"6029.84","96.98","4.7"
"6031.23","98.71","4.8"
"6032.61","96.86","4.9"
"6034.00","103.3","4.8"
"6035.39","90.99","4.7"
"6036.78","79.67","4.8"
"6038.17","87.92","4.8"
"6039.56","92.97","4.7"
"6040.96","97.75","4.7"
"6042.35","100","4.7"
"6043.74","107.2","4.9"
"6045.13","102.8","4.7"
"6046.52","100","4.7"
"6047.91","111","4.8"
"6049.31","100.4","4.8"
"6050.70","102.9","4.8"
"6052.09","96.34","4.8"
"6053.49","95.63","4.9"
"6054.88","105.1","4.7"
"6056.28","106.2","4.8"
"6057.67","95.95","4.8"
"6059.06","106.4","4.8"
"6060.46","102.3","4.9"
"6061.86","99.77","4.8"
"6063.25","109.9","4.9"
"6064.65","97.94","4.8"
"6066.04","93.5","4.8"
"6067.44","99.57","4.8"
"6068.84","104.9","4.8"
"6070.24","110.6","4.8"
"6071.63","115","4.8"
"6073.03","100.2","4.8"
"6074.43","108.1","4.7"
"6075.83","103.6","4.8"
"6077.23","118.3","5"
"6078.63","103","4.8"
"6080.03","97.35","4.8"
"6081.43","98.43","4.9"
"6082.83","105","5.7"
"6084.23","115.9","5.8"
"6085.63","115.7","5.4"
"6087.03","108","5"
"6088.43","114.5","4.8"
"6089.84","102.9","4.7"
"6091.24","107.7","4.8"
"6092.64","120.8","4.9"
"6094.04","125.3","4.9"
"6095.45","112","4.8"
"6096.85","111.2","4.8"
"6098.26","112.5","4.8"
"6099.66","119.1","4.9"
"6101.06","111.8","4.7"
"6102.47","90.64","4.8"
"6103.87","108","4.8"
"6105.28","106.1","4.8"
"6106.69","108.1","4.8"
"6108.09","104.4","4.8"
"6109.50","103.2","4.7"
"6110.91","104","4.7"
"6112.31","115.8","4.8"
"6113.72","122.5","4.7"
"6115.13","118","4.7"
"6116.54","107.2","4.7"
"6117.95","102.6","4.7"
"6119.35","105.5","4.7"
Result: -3.58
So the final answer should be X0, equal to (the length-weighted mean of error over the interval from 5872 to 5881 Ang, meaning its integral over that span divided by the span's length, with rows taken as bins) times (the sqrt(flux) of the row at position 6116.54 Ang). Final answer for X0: 57.0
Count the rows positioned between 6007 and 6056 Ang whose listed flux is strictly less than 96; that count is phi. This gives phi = 20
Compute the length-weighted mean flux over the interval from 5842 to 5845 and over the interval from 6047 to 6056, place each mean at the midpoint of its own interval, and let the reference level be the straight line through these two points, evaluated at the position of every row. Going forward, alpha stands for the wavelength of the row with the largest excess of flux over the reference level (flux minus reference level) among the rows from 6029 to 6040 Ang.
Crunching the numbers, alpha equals 6034.00 Ang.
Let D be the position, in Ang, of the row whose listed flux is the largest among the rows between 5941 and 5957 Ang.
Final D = 5944.37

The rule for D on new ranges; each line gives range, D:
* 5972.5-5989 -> 5982.82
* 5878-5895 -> 5880.38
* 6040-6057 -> 6047.91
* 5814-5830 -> 5815.75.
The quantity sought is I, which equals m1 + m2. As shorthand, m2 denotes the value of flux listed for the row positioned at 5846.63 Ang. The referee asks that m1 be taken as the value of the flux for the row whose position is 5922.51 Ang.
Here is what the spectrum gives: 151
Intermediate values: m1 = 61.05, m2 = 90.13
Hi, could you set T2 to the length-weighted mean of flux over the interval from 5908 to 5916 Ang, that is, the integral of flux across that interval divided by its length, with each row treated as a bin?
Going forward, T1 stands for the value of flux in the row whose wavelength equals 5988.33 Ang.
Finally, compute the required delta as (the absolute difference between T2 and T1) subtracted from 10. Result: -13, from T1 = 83.05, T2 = 60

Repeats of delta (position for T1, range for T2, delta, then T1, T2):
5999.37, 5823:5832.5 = -3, 90.28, 103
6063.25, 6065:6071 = 2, 109.9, 102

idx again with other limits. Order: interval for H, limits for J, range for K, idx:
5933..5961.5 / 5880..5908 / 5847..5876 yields -3.13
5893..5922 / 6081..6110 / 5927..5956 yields -3.64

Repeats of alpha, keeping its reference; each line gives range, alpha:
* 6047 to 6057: 6047.91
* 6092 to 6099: 6094.04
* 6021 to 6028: 6027.06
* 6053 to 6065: 6063.25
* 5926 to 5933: 5927.96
